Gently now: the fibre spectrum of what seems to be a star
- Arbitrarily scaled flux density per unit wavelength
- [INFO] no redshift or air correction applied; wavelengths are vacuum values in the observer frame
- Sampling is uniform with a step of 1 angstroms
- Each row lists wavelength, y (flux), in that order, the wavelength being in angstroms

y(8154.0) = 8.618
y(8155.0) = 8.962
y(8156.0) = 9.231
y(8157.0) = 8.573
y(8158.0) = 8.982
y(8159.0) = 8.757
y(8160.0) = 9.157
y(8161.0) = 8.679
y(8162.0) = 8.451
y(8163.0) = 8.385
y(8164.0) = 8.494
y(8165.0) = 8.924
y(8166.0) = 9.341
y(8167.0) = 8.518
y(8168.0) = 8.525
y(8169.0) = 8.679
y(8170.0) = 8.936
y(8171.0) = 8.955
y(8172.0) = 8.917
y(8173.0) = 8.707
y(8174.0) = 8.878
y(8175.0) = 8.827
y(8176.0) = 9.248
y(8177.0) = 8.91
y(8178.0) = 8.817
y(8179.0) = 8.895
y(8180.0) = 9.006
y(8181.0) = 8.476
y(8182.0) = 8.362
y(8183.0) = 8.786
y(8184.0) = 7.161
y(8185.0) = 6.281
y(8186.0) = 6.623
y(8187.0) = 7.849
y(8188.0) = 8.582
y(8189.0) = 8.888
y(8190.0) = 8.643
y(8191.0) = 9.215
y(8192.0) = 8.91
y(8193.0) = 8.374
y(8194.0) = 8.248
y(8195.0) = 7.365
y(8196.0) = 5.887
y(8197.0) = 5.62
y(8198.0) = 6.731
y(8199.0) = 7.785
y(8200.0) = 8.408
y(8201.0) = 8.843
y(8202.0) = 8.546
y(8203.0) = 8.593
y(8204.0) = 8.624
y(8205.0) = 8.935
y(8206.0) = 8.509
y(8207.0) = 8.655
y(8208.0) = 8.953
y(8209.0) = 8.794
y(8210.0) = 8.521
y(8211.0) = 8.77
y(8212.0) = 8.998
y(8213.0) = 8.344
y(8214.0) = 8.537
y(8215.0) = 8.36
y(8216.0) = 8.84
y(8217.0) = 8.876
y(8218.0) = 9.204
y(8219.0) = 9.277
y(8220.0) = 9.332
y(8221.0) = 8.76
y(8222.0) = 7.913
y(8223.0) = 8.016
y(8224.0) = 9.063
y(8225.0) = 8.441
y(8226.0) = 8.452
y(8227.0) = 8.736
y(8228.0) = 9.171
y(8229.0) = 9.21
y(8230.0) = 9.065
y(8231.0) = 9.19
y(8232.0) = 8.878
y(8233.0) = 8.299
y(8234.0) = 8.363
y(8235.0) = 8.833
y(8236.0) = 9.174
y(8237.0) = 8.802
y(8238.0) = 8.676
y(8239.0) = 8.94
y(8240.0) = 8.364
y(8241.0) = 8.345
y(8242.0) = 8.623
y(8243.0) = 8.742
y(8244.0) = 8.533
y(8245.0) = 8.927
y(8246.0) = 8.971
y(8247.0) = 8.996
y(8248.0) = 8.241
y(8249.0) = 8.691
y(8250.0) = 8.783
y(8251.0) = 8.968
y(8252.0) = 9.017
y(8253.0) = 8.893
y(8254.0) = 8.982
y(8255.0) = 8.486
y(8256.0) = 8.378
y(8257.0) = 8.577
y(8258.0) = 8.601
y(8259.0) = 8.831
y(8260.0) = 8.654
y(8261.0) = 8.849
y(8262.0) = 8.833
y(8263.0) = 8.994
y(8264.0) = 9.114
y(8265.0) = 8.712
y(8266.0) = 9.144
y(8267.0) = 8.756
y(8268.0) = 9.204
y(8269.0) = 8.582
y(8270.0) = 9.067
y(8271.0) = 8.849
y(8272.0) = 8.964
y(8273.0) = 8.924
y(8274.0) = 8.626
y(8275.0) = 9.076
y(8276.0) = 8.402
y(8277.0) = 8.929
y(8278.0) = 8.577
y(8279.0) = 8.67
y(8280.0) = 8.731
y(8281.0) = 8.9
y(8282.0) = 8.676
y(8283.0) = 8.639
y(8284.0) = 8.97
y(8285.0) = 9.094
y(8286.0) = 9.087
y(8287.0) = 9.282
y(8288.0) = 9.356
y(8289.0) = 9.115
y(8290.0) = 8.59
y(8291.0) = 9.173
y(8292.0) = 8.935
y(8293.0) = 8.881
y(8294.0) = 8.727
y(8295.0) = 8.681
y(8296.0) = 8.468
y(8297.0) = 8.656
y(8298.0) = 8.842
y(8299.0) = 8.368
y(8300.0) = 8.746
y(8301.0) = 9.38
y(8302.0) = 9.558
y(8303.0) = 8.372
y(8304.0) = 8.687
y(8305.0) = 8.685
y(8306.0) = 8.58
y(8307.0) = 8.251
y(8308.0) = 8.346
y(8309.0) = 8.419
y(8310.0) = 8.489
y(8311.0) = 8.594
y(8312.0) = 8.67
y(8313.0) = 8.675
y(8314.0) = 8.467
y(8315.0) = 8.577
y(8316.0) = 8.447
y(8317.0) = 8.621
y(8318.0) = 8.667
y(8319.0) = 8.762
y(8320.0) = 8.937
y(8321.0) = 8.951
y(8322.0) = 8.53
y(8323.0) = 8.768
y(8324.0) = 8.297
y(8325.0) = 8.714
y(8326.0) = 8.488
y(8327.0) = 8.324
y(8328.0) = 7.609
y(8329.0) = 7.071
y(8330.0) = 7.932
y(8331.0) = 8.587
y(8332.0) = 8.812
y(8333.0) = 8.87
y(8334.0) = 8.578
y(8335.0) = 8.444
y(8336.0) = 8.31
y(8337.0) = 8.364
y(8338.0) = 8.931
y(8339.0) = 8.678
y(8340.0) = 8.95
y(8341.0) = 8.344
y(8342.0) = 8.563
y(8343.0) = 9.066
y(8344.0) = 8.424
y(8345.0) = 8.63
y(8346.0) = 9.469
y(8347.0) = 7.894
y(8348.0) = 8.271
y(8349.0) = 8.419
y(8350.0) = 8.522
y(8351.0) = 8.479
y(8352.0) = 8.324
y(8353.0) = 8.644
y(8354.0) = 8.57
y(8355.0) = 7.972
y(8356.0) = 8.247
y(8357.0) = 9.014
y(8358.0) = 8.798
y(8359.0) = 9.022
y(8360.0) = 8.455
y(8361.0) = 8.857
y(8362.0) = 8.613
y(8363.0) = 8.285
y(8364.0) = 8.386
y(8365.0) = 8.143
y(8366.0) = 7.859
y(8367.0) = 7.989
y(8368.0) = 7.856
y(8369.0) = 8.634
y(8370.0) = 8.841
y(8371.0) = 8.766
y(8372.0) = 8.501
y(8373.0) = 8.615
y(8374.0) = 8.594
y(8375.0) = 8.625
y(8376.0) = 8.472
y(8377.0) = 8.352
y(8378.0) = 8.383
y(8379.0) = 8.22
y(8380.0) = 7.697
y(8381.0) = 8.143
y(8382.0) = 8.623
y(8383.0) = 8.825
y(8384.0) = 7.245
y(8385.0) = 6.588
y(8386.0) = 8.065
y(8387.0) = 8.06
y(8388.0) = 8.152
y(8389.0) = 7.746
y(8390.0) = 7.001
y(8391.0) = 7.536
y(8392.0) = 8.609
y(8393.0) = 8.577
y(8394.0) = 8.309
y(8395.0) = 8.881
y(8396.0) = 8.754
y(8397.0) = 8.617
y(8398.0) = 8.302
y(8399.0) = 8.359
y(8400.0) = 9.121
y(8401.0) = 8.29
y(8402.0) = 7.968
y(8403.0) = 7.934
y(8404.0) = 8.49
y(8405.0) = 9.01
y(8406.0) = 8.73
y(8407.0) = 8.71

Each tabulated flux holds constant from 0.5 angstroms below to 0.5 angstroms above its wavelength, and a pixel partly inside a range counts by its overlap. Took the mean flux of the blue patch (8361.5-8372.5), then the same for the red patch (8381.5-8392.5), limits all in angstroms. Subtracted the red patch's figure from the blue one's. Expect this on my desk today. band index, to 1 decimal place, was 0.5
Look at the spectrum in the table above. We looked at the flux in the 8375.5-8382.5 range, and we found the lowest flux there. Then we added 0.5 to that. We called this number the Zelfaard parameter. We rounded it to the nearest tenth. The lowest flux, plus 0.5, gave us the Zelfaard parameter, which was 8.2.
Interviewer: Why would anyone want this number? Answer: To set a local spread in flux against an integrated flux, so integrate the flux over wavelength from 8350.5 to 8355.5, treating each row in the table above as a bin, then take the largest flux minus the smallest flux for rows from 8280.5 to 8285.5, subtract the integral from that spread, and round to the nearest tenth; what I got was -41.5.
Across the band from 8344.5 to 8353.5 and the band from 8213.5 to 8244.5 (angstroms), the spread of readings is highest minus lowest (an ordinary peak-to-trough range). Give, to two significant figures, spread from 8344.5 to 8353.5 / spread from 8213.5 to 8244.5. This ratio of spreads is 1.1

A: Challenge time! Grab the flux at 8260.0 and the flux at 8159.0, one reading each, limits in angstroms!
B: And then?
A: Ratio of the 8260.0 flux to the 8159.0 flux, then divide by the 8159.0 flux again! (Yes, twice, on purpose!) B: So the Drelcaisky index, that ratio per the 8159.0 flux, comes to 0.113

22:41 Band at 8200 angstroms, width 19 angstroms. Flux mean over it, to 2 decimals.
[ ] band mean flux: 8.16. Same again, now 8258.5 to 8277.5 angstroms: 8.87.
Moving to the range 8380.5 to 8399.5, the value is 8.13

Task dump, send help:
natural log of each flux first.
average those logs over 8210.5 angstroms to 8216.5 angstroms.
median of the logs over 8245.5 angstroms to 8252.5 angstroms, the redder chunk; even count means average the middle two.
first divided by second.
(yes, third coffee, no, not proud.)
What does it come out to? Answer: 0.983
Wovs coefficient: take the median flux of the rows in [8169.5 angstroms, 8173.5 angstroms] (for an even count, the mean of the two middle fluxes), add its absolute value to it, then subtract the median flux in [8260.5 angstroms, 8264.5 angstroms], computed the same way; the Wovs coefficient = 8.9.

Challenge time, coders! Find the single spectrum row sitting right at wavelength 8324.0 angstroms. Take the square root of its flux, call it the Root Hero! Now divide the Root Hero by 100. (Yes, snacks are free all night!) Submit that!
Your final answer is 0.0288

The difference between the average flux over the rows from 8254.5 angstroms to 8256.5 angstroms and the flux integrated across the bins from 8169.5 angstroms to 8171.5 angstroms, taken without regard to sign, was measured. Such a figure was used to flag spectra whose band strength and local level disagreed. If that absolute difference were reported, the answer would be 9.46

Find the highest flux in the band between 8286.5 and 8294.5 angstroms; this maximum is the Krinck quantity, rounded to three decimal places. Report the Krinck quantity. 9.356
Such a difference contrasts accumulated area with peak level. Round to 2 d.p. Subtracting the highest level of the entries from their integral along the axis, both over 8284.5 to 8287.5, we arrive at 18.18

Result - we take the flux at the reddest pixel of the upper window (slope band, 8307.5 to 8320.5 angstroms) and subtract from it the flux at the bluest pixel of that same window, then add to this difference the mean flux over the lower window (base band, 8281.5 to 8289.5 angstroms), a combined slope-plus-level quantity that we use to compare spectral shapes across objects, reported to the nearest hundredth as 9.62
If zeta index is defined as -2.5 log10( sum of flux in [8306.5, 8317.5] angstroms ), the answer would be -4.93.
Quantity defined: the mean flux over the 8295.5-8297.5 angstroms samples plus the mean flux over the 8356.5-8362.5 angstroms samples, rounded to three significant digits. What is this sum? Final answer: 17.4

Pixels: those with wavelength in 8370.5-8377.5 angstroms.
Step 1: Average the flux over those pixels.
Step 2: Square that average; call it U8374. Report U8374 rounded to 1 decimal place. 73.3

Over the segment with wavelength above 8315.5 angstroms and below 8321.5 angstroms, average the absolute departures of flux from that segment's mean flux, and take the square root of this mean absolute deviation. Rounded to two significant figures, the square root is 0.39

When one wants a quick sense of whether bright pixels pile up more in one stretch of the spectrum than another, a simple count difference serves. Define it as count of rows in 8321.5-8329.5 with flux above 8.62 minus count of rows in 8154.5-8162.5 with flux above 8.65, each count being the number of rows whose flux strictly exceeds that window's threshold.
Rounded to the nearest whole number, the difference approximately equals -4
